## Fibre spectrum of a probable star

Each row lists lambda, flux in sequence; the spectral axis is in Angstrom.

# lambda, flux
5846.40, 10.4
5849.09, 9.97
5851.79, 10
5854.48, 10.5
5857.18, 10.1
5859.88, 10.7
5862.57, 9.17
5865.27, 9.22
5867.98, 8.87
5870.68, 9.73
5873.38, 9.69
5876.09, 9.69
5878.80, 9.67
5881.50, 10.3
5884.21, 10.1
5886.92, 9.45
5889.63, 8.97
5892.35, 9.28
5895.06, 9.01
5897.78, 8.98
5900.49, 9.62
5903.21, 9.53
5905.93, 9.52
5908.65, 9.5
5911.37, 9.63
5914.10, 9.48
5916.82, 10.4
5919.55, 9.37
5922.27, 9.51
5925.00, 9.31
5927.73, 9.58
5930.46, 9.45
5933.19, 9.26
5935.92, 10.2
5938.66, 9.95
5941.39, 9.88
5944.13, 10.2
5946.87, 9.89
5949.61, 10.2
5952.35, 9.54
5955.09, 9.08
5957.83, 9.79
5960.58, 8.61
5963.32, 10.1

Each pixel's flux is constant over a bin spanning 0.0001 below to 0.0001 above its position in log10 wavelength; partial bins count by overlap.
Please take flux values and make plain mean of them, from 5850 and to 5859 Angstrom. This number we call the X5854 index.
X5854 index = 10.2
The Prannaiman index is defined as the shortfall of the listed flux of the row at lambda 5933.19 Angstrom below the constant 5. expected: -4.3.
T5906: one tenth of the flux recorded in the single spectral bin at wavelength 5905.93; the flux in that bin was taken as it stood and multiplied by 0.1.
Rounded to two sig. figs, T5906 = 0.95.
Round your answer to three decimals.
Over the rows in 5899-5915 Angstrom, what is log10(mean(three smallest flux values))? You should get 0.978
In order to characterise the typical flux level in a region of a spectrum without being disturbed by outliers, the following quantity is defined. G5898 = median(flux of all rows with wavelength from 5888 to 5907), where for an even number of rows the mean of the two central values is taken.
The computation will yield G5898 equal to 9.28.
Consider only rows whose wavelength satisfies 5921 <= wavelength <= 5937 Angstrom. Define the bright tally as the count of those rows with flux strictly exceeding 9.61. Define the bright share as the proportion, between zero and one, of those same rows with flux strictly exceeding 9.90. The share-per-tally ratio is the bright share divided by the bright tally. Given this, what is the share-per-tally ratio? 0.17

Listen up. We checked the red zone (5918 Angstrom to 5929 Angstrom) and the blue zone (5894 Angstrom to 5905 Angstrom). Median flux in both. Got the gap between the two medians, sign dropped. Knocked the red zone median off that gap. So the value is -9.27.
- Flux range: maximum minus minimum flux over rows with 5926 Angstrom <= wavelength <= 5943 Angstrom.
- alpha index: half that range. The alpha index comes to 0.47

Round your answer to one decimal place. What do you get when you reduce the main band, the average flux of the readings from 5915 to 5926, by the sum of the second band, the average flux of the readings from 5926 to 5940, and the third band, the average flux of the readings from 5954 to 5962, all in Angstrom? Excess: -9.2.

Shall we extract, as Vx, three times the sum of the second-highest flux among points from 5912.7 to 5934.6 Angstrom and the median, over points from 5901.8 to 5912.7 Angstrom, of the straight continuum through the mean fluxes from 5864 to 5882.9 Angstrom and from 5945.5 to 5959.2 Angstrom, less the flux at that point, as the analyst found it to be 29.1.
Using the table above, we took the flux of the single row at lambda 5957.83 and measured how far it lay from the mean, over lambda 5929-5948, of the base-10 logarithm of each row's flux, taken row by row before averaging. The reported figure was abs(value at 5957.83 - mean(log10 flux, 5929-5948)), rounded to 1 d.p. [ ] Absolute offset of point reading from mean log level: 8.8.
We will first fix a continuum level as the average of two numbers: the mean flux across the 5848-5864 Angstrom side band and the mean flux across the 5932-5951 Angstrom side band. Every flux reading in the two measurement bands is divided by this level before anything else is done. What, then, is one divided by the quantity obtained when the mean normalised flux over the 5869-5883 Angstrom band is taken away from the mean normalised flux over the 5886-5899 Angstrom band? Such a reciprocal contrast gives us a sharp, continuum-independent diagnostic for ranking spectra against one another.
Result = -15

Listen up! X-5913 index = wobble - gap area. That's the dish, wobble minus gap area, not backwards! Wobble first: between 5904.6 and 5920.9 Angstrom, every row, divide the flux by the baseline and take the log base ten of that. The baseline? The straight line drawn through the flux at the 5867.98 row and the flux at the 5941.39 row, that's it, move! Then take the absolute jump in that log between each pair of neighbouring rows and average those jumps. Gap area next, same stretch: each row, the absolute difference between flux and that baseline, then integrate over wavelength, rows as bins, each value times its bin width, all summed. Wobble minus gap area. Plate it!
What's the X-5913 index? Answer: -3.9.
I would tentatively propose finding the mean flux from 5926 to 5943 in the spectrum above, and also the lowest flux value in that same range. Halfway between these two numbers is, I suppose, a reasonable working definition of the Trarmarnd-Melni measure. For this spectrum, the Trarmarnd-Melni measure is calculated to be 9.5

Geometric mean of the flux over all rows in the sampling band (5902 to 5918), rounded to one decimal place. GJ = 9.7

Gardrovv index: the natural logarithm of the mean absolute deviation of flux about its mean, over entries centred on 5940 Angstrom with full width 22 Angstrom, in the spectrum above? -1.34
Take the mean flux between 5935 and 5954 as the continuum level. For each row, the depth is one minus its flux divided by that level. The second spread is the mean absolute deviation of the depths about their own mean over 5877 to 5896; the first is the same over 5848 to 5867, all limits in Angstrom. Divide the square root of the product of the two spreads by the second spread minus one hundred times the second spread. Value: -0.010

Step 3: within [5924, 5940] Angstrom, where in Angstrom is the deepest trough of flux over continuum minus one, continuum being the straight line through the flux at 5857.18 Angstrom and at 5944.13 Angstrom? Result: 5933.19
